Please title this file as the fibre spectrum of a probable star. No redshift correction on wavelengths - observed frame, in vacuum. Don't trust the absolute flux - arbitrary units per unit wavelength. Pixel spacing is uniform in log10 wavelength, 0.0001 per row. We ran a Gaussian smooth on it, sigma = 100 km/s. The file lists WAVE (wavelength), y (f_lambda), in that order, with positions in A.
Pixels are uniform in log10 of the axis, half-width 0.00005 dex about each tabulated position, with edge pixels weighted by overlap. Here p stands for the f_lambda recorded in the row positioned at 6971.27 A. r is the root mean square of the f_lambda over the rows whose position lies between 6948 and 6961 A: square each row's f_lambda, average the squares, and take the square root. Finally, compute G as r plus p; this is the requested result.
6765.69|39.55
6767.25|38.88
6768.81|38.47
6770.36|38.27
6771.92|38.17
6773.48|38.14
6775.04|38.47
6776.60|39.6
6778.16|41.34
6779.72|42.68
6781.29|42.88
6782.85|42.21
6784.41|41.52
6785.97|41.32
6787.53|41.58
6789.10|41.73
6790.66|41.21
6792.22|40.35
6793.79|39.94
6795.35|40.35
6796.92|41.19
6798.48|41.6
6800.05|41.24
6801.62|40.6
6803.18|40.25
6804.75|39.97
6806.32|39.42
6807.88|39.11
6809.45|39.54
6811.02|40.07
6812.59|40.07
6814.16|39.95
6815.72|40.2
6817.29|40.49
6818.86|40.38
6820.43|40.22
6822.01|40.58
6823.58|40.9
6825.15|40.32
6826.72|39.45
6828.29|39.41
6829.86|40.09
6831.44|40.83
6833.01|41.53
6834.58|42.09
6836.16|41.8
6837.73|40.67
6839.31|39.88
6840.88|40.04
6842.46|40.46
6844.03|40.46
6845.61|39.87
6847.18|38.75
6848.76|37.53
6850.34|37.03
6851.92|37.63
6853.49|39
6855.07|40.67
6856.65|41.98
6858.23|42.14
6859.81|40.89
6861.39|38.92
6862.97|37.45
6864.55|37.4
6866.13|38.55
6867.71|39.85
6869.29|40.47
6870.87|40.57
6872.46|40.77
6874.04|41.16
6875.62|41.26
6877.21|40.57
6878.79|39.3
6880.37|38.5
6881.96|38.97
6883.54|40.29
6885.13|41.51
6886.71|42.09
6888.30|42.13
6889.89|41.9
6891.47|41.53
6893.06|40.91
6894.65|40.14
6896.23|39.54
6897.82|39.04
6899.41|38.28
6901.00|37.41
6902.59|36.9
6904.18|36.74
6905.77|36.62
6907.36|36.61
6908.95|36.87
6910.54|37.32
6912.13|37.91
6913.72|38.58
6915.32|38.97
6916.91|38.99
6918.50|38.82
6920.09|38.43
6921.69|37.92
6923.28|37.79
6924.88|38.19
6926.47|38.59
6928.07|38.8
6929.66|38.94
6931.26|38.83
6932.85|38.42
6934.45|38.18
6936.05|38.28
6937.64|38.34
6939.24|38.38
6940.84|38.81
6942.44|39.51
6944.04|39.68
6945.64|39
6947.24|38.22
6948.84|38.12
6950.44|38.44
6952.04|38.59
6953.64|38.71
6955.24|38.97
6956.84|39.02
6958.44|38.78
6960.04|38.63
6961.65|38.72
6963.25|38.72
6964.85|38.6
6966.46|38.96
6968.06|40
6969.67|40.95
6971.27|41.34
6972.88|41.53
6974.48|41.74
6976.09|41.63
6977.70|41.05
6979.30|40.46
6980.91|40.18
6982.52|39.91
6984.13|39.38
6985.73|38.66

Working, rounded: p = 41.34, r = 38.7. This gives 80.0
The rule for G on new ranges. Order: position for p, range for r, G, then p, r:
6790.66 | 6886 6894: 82.9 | 41.21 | 41.7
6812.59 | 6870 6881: 80.4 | 40.07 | 40.3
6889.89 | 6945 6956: 80.5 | 41.9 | 38.6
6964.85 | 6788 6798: 79.4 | 38.6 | 40.8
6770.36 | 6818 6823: 78.7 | 38.27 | 40.4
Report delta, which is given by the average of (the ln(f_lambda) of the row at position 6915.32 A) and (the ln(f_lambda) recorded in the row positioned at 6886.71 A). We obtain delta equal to 3.70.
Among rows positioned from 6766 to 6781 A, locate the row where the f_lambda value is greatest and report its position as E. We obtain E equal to 6779.72 A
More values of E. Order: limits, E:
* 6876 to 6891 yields 6888.30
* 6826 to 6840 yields 6834.58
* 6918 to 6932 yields 6929.66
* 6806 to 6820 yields 6817.29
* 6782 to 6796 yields 6782.85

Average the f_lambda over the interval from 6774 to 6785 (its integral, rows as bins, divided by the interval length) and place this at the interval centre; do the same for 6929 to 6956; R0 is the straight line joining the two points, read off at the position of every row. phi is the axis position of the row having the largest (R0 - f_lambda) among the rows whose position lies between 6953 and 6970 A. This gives 6953.64 A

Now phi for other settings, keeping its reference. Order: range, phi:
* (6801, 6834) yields 6807.88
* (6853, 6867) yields 6864.55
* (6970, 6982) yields 6980.91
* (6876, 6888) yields 6880.37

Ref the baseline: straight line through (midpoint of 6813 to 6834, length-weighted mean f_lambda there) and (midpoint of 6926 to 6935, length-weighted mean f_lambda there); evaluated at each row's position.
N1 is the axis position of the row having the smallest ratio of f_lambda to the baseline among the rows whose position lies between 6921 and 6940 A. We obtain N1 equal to 6923.28 A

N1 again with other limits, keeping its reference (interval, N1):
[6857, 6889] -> 6864.55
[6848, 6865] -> 6850.34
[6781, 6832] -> 6807.88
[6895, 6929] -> 6905.77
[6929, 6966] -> 6934.45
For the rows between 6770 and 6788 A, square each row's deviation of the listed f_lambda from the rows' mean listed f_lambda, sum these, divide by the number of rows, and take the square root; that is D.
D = 1.8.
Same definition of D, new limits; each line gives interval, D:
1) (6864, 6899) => 1.3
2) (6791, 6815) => 0.7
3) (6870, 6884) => 0.9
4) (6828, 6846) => 0.8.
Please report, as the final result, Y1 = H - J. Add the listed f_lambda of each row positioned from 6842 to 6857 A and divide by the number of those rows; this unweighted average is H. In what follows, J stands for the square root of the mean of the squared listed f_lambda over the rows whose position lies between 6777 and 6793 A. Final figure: -2.3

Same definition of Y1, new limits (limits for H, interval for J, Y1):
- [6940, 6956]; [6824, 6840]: -1.8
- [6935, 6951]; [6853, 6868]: -1.0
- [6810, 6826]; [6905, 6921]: 2.4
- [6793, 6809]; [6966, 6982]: -0.4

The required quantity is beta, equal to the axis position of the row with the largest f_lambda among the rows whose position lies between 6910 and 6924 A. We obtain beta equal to 6916.91 A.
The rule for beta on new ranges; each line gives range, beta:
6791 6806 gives 6798.48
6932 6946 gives 6944.04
